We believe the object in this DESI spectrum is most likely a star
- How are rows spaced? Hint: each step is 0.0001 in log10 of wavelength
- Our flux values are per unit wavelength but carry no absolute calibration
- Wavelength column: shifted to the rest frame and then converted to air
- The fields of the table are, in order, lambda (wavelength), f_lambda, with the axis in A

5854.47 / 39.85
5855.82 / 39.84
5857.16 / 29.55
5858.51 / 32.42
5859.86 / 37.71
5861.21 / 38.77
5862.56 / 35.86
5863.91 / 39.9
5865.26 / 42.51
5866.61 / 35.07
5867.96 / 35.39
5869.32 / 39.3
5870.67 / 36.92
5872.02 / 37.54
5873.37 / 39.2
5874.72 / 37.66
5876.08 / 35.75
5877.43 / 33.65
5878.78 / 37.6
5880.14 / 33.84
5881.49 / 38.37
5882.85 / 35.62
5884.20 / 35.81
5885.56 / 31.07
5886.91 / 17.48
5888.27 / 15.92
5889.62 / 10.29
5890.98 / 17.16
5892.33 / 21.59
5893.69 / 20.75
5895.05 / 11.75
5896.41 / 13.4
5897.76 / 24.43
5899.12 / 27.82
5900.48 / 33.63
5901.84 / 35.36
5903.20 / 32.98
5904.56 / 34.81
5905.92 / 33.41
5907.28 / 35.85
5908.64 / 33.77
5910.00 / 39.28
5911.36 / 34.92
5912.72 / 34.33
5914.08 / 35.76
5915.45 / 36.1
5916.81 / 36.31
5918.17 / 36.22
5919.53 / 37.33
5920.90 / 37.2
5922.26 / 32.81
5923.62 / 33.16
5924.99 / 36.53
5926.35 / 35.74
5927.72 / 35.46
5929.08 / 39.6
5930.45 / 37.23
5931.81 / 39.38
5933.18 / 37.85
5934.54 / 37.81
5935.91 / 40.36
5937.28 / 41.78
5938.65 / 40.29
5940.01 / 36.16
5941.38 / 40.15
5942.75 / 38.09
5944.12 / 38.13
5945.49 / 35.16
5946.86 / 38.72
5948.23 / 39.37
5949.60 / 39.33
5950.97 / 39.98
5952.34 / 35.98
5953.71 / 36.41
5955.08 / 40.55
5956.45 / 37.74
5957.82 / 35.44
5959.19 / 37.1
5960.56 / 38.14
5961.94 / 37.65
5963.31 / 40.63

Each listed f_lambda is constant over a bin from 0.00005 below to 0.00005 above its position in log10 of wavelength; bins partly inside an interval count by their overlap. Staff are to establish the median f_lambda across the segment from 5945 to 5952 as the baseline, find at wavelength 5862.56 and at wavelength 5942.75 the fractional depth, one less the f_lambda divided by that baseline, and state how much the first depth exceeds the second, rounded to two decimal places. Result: 0.06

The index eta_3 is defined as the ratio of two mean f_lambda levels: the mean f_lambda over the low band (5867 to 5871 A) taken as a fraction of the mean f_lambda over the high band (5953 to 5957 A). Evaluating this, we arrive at 0.97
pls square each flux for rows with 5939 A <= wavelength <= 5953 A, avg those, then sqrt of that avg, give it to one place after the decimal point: 38.1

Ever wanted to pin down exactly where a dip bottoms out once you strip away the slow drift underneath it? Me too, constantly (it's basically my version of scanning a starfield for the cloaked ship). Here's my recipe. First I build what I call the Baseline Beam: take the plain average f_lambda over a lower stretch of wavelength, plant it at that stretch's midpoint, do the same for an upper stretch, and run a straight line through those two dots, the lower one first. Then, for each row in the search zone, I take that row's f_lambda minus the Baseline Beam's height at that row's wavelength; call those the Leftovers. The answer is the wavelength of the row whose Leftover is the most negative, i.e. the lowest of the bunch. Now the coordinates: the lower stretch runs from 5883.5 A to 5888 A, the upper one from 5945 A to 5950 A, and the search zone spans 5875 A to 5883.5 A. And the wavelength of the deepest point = 5880.14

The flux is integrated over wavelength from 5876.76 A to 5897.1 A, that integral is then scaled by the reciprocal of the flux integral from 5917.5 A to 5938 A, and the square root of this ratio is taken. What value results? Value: 0.82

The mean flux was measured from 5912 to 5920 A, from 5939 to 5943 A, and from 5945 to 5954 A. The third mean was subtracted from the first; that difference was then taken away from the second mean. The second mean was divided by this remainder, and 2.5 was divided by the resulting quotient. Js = 2.6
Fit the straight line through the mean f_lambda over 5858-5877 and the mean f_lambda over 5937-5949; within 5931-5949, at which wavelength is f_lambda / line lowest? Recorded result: 5945.49 A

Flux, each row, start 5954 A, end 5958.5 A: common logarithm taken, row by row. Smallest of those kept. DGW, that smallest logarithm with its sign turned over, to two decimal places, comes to -1.55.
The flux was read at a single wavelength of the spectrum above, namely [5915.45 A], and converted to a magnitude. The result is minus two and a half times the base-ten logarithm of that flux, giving -3.89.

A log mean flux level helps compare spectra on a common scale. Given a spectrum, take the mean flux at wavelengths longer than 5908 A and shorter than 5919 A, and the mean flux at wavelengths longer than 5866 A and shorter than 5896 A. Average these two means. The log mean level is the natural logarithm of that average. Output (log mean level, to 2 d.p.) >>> 3.49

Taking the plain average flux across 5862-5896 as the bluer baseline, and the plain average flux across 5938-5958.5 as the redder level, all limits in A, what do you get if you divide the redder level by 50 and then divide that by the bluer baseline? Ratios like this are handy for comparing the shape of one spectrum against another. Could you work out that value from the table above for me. 0.025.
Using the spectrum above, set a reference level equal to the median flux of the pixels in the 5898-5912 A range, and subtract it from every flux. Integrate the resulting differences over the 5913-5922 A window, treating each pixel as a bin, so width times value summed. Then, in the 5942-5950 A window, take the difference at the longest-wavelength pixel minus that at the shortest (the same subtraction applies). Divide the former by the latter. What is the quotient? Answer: 14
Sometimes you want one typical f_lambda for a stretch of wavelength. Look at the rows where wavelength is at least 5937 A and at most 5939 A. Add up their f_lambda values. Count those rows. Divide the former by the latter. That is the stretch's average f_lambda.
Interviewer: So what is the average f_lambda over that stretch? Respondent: 41.0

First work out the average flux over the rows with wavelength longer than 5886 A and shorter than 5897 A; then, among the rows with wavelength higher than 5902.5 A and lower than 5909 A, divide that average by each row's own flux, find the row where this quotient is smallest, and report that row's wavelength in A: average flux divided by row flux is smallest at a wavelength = 5907.28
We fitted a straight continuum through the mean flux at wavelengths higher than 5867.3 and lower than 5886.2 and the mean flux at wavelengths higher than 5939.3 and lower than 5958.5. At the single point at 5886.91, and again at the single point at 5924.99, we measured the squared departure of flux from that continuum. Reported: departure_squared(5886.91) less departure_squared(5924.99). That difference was 361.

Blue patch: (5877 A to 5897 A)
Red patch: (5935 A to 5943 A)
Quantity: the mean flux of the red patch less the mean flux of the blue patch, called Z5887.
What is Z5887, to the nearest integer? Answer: 15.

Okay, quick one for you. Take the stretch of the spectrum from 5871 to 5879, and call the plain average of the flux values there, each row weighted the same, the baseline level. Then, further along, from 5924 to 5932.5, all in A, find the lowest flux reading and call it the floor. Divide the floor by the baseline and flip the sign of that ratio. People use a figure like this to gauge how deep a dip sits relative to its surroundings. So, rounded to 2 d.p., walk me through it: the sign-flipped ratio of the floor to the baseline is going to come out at -0.96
